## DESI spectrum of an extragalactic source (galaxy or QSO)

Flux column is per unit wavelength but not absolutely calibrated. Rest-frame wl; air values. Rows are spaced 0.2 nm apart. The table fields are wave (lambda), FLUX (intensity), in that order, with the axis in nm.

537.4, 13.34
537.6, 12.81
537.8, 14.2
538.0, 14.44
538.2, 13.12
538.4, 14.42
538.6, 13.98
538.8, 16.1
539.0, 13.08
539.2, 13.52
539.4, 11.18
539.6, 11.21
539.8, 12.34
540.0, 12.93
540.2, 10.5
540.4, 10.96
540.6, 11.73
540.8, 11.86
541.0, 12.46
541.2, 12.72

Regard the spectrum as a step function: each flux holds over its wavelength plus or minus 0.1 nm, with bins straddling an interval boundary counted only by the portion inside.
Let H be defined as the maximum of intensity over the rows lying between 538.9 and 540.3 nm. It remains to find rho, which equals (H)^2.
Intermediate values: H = 13.52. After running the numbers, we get 183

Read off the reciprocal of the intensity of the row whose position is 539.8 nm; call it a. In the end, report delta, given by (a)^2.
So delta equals 0.0066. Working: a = 0.081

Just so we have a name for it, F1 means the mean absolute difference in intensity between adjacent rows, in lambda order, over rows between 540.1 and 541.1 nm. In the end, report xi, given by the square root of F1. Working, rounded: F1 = 0.5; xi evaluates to 0.7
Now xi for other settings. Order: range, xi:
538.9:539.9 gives 1.0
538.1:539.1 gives 1.3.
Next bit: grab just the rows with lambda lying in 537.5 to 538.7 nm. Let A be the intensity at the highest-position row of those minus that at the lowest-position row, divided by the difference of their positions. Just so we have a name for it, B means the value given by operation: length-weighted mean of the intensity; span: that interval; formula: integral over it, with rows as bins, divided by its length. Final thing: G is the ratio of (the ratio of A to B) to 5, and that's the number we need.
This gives 0.017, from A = 1.2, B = 13.8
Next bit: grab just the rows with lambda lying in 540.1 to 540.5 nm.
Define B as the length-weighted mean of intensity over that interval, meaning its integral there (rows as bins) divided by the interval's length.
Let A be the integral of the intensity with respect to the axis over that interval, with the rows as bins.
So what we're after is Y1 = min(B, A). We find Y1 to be 4.3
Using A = 4.3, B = 10.7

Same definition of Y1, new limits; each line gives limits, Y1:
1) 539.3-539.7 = 4.5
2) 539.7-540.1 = 5.1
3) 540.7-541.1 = 4.9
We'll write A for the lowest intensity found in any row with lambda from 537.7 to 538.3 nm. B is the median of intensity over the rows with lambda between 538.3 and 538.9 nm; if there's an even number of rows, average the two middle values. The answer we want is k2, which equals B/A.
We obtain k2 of 1.1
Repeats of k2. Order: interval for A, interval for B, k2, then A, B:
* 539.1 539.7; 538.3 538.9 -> 1.3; 11.18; 14.4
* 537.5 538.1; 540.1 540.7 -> 0.9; 12.81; 11.0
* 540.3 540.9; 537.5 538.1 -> 1.3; 10.96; 14.2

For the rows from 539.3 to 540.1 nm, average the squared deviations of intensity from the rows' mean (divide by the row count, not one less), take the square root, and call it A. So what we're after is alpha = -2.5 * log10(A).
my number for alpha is 0.3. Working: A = 0.7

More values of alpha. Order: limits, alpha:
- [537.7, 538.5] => 0.7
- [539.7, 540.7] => 0.1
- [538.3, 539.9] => -0.5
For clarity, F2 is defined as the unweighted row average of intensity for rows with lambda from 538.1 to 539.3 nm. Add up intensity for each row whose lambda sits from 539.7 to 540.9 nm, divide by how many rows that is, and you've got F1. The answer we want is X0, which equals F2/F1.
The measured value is 1.2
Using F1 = 11.7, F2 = 14.0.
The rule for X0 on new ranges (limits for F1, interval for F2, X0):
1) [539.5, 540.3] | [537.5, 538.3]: 1.2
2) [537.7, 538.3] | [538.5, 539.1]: 1.0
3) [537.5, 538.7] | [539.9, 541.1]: 0.8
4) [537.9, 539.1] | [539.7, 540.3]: 0.8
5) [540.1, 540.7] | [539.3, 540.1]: 1.1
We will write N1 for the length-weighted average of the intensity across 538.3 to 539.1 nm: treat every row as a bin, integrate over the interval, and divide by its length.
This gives 14.4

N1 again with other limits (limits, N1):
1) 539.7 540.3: 11.9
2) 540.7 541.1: 12.2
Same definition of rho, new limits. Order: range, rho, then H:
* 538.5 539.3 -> 259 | 16.1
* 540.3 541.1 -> 155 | 12.46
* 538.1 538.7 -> 208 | 14.42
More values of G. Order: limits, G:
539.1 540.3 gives -0.051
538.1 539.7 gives -0.020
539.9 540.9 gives -0.023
